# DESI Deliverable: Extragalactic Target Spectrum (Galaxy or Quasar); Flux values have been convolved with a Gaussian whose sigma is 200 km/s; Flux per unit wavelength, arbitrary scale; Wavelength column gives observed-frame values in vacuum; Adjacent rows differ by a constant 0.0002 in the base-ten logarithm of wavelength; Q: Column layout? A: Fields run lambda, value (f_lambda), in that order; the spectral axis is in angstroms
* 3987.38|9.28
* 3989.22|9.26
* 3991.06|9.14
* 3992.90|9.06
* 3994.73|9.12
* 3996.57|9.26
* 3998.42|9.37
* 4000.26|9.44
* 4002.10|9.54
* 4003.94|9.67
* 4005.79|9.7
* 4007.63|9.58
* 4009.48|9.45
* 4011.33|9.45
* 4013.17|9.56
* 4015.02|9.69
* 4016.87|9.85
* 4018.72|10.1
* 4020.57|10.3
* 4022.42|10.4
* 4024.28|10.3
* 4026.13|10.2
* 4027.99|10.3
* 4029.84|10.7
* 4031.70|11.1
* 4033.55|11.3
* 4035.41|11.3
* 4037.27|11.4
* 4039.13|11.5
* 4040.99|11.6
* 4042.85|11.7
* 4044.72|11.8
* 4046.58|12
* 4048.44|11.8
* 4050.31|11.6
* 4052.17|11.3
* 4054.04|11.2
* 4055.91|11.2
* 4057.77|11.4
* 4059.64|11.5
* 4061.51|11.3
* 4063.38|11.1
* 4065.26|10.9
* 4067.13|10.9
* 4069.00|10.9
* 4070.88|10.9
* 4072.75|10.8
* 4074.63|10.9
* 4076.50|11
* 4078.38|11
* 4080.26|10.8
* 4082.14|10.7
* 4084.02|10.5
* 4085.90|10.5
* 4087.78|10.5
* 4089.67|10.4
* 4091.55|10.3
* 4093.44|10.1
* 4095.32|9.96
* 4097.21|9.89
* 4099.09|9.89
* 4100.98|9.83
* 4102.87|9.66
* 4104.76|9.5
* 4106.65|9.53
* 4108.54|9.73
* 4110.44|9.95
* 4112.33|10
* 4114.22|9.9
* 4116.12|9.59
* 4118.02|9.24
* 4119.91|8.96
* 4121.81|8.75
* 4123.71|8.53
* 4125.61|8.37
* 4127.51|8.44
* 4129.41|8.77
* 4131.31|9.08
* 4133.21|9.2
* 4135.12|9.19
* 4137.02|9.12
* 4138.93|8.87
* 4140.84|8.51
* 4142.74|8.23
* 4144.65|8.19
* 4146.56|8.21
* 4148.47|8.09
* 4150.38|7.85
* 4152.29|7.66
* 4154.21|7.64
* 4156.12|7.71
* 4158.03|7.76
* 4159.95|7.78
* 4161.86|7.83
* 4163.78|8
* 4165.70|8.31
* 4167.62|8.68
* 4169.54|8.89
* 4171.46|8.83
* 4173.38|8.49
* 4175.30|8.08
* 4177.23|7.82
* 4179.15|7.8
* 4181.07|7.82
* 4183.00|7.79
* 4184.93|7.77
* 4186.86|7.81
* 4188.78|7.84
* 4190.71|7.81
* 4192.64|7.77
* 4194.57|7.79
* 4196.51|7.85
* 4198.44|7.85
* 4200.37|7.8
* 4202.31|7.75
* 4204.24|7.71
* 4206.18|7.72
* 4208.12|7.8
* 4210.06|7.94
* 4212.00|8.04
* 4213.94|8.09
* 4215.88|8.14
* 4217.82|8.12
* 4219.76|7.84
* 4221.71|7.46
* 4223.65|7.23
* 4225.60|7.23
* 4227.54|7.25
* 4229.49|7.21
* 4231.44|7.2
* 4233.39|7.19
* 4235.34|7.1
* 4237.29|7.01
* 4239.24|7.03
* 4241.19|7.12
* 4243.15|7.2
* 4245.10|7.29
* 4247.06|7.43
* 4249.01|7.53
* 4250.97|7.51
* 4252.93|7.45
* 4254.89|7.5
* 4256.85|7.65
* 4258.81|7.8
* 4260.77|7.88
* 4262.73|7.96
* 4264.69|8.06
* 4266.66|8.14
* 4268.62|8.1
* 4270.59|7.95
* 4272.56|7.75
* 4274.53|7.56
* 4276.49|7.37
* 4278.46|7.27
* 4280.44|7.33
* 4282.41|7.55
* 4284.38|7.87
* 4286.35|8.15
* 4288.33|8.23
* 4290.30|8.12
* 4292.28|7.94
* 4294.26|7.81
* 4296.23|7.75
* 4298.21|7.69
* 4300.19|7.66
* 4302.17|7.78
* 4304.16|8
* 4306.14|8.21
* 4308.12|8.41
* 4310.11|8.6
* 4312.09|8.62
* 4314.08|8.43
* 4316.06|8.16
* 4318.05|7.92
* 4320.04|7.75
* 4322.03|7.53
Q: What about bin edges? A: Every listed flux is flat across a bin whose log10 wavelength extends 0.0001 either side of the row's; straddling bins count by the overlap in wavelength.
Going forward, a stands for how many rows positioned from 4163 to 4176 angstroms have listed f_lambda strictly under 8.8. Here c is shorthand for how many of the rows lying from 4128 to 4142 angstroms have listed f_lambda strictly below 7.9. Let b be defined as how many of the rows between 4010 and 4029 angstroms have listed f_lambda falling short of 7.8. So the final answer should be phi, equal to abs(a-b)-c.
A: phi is 5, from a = 5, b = 0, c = 0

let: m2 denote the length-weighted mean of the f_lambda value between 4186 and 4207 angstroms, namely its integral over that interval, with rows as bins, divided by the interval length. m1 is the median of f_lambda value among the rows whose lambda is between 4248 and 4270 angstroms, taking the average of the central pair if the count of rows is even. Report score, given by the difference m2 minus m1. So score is 0.0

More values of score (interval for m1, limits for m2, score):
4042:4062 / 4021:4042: -0.6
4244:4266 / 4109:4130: 1.6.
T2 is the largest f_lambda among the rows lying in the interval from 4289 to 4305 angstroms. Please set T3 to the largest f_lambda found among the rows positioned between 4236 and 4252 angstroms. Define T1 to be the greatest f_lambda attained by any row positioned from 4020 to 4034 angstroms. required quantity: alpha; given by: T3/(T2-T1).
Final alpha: -2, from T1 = 11.3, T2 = 8.12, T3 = 7.53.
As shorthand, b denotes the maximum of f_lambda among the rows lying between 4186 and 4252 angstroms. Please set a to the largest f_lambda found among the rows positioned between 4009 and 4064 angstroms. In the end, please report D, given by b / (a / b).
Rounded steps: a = 12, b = 8.14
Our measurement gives 6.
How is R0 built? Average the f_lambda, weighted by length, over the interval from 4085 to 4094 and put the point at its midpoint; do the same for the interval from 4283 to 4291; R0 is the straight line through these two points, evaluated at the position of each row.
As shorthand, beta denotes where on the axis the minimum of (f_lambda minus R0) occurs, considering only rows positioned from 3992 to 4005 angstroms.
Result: 3992.90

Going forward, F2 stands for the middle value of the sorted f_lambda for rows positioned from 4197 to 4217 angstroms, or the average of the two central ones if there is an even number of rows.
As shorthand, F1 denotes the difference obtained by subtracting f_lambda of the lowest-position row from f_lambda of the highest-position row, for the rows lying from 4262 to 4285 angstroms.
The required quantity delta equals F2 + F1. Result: 7.7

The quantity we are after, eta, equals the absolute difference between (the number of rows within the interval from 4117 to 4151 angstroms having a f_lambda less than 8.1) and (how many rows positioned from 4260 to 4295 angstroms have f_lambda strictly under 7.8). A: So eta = 4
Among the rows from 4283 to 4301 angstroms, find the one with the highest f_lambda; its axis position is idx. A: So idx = 4288.33 angstroms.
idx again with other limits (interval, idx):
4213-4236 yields 4215.88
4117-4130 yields 4118.02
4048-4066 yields 4048.44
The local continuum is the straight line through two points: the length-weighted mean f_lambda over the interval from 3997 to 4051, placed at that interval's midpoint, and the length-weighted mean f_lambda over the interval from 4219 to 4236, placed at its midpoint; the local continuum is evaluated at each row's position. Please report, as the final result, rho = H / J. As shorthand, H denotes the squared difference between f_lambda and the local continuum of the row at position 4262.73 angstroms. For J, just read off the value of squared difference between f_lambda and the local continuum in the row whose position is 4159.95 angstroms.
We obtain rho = 4.5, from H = 1.48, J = 0.3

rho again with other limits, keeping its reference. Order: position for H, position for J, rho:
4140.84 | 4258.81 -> 0.0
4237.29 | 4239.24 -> 2.6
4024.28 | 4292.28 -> 0.0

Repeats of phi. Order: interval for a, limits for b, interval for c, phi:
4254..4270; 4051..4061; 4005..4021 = 8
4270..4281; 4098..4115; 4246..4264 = -2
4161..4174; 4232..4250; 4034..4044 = 4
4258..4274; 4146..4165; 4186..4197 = -3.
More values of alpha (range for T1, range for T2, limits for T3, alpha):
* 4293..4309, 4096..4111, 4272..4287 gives 5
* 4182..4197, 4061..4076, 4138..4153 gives 3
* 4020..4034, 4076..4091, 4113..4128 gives -33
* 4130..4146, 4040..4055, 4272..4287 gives 3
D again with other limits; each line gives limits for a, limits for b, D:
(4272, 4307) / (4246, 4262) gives 8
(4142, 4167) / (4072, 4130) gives 15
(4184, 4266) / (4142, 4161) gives 8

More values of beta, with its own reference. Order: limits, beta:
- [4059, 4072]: 4065.26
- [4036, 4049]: 4037.27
